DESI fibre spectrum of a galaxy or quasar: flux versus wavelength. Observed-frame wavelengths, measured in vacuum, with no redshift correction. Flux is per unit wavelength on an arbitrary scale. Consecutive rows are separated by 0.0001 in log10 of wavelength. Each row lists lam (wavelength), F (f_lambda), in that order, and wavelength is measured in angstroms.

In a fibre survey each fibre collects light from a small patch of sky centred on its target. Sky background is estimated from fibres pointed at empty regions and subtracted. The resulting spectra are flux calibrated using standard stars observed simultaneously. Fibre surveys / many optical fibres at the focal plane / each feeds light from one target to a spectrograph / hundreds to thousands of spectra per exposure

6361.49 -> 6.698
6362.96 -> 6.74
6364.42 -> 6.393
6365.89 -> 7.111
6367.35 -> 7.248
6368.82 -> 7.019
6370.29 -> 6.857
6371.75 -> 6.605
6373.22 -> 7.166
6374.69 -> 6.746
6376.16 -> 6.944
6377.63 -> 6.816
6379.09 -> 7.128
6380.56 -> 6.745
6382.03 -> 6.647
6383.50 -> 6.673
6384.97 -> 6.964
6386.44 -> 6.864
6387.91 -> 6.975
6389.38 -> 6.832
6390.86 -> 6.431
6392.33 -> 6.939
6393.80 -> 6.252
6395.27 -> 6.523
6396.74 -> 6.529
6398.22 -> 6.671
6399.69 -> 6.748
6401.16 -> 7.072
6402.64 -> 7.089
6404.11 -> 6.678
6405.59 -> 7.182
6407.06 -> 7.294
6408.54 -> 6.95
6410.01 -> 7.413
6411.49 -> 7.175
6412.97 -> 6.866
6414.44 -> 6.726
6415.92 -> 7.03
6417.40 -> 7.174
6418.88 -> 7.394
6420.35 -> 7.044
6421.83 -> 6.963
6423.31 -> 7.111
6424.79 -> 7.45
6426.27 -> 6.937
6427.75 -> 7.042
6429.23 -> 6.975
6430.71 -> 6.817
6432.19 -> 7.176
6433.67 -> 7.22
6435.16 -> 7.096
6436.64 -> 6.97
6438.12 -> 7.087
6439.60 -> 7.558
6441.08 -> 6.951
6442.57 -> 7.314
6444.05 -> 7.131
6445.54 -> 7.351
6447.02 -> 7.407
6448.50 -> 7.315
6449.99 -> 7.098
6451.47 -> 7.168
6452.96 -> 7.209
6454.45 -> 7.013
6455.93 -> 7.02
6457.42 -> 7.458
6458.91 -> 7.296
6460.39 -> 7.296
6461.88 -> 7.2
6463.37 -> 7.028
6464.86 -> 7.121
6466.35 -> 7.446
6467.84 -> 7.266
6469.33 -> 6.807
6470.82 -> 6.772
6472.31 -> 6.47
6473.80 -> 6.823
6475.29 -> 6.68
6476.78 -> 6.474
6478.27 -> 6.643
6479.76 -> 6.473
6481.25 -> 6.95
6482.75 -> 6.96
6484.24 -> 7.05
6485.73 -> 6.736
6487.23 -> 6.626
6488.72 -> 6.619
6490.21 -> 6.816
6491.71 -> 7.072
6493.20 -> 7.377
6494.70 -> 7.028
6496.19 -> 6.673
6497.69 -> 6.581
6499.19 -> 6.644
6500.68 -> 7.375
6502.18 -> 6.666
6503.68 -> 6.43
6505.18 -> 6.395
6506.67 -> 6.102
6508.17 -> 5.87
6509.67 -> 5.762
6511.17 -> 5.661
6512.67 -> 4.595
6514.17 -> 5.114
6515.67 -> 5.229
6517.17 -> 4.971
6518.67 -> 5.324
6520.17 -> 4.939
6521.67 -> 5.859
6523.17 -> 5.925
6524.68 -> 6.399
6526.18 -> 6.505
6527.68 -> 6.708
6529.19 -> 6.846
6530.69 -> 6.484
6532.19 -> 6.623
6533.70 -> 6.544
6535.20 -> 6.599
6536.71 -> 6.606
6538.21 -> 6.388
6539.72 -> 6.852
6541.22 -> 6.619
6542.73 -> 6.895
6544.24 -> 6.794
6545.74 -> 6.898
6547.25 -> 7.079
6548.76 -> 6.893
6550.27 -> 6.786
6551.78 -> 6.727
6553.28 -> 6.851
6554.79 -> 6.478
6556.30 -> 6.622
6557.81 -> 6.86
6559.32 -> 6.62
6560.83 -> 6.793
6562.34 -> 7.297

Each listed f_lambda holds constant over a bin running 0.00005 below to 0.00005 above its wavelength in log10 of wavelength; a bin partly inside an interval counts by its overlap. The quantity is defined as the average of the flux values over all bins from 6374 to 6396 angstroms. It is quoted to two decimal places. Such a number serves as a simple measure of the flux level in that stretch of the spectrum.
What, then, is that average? 6.77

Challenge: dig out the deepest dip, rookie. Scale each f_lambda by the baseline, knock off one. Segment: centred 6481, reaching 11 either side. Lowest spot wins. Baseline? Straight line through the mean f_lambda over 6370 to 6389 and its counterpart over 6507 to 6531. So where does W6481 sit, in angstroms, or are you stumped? 6472.31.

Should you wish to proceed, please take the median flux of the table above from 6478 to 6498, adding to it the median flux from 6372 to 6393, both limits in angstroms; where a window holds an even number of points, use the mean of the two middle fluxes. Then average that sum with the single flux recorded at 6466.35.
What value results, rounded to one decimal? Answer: 10.5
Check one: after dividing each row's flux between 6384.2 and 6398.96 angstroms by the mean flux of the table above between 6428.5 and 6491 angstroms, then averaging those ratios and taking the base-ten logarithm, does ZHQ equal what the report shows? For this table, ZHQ -0.020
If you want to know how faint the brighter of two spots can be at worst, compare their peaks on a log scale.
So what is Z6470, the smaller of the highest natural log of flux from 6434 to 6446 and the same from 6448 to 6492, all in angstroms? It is 2.01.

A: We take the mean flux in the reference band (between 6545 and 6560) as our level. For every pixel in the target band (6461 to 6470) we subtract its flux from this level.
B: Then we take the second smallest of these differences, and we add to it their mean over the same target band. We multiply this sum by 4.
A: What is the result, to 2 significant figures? -3.4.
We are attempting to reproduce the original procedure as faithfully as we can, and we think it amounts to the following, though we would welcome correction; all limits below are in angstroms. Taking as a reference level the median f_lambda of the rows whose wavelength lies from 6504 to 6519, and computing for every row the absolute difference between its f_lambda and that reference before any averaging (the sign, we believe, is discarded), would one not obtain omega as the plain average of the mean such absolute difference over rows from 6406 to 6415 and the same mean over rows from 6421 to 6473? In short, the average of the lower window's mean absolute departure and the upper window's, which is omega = 1.61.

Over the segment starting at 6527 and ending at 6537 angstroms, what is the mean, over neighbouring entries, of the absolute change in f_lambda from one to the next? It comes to 0.13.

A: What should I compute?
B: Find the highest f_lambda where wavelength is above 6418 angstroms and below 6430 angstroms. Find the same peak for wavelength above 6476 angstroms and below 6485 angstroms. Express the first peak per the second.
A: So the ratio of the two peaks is 1.06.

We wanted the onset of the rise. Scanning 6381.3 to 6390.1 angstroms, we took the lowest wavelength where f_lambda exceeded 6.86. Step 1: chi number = 6384.97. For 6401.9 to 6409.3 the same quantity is 6402.64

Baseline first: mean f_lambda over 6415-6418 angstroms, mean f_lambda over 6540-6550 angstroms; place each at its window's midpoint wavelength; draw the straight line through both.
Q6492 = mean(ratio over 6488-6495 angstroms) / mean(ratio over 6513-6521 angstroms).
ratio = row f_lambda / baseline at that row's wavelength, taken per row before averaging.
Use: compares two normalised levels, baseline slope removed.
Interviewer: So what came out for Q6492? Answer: 1.36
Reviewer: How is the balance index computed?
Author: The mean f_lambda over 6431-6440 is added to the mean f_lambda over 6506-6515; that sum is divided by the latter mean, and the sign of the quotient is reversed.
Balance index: -2.30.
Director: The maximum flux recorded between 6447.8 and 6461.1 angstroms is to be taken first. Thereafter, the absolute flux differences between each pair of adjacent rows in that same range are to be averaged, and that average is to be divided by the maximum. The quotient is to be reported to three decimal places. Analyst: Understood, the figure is 0.019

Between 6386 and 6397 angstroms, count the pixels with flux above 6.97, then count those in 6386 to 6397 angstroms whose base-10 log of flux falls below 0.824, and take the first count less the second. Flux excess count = -3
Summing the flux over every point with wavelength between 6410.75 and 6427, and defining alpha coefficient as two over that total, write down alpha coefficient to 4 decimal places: 0.0257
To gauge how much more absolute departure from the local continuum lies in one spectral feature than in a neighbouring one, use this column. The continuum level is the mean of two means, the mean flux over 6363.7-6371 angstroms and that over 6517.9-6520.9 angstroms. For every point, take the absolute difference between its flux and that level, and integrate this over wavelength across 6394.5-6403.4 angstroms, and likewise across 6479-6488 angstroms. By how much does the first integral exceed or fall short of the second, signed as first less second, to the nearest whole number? 0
